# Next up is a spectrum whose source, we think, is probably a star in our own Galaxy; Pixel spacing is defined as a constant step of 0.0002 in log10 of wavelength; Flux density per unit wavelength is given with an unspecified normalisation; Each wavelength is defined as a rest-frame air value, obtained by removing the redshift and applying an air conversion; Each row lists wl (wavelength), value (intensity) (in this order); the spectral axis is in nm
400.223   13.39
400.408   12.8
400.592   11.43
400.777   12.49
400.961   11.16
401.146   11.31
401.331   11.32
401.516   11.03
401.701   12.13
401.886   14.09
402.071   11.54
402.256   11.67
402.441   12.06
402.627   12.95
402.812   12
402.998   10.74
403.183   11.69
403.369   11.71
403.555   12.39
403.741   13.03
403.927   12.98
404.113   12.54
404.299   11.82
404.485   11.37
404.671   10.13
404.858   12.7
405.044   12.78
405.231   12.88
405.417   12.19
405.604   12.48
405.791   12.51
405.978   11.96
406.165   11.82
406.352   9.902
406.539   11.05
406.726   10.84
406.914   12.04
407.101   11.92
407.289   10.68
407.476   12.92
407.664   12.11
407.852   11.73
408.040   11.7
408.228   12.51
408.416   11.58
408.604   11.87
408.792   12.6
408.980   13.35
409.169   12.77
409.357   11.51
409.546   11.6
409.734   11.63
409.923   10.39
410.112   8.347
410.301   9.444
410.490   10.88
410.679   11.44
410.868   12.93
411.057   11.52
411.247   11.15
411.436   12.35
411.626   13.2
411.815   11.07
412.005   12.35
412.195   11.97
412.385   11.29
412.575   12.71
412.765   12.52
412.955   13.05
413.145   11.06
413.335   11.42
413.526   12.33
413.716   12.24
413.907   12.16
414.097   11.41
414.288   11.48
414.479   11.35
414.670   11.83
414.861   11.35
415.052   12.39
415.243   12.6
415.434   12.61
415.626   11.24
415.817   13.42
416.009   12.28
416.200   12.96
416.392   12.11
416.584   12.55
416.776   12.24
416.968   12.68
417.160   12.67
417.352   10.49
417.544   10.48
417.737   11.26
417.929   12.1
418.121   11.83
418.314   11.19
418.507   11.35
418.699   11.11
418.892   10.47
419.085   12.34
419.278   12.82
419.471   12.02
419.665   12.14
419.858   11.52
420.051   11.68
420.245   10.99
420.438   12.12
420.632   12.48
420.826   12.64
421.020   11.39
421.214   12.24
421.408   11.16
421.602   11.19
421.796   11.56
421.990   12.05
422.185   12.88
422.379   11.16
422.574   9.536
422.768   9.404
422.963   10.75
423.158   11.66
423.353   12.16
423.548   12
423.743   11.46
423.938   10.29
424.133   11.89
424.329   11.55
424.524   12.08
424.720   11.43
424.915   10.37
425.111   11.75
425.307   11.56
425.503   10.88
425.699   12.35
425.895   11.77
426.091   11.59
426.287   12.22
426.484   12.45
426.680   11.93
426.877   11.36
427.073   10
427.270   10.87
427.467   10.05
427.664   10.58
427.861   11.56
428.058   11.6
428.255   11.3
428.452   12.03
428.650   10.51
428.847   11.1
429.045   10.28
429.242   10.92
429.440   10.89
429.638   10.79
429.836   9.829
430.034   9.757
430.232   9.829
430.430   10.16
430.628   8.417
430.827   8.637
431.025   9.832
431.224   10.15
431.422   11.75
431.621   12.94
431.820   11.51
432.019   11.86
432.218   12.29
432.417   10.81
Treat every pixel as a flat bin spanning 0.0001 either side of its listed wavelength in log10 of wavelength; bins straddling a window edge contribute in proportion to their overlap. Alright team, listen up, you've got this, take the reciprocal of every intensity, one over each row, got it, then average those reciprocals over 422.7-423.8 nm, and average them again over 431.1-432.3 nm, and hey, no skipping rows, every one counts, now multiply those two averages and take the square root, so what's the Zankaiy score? 0.0876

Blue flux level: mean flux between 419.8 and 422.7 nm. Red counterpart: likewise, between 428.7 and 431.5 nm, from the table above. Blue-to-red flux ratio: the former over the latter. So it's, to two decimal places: 1.14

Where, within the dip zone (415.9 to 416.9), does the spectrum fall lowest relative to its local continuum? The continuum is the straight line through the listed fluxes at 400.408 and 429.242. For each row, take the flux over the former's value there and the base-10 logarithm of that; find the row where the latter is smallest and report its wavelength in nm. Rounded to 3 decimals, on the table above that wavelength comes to 416.392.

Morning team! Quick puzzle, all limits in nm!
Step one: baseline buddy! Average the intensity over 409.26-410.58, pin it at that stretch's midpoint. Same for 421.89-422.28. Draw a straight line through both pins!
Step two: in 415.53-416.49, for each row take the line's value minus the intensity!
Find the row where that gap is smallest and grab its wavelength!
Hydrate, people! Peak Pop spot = 415.817 nm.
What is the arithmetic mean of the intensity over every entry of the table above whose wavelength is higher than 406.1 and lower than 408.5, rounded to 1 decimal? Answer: 11.6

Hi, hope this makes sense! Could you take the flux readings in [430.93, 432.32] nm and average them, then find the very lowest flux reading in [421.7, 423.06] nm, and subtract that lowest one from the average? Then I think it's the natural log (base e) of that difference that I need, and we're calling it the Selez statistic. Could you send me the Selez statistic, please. 0.7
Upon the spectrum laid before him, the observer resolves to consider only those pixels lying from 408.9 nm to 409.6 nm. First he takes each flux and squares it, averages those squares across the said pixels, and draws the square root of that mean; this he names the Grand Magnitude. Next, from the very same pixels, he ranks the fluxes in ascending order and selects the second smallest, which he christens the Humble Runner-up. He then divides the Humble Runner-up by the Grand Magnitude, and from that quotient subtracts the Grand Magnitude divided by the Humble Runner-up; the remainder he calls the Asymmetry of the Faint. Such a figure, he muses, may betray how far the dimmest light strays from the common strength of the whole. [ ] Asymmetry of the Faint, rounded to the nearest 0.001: -0.122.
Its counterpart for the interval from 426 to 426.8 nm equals -0.020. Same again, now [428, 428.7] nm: -0.013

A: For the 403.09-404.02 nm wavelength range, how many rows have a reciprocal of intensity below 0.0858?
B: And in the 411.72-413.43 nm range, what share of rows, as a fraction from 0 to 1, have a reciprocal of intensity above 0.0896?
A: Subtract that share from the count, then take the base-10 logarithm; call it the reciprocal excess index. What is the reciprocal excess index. 0.68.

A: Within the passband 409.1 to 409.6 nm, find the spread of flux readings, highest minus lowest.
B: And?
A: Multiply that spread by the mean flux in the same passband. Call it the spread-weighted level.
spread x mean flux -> 15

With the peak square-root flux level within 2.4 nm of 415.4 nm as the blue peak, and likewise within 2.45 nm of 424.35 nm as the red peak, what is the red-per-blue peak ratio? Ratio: 0.98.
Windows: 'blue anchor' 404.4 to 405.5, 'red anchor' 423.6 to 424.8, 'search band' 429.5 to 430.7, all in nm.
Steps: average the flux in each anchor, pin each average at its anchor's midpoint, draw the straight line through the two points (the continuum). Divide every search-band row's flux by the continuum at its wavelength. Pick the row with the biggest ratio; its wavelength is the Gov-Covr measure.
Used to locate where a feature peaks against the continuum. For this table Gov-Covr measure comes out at 429.638 nm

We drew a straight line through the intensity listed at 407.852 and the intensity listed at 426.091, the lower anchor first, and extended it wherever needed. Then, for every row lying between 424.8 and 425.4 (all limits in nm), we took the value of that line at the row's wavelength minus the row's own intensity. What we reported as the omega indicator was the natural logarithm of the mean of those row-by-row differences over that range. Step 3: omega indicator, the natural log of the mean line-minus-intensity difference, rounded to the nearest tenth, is -1.0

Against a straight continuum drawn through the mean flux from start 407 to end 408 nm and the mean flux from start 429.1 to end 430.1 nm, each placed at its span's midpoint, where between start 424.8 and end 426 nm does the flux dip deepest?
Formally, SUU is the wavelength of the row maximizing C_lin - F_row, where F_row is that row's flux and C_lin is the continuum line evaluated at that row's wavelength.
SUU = 424.915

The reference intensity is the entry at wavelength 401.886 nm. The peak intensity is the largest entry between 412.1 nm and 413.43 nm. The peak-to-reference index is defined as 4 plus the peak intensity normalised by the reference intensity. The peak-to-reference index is 4.93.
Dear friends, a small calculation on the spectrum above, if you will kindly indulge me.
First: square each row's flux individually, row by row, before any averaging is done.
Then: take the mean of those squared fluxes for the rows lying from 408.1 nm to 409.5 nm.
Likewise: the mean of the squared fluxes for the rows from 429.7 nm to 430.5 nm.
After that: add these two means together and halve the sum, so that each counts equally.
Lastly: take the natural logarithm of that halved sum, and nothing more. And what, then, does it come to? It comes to 4.83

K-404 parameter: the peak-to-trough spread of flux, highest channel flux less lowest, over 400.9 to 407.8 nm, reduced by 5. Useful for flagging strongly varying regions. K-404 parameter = -0.8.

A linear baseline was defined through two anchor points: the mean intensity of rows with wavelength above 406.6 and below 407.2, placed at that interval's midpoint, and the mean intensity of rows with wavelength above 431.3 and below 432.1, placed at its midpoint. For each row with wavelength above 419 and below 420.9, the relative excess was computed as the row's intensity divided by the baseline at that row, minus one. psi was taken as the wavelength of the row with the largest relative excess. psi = 419.278 nm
